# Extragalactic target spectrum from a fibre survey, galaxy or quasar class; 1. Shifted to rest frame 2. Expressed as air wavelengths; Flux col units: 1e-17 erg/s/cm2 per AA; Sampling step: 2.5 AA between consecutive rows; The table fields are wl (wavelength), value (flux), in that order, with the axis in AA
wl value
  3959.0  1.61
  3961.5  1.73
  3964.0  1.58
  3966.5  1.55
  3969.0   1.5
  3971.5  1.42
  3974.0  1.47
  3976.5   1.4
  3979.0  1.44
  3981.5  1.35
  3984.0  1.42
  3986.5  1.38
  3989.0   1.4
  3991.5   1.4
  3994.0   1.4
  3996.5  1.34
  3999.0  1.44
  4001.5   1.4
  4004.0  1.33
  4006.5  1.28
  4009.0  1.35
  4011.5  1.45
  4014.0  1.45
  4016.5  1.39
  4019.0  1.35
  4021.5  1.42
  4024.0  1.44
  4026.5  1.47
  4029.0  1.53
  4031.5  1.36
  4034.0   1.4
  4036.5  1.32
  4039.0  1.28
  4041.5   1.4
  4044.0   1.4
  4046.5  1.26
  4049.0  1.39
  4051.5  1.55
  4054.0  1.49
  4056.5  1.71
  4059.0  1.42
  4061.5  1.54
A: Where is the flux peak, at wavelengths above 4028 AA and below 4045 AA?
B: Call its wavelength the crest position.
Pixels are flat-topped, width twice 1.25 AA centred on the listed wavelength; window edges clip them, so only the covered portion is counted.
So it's 4029.0 AA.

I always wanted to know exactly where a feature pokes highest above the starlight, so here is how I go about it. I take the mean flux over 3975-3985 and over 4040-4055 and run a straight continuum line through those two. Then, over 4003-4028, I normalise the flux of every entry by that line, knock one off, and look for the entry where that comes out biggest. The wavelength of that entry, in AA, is 4026.5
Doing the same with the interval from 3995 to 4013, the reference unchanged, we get 4011.5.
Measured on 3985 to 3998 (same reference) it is 3989.0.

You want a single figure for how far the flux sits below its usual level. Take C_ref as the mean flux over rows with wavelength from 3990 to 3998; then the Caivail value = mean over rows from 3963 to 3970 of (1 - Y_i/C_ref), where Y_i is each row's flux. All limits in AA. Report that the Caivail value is -0.12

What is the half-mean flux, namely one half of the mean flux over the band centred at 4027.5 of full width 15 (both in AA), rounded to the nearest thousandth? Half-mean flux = 0.718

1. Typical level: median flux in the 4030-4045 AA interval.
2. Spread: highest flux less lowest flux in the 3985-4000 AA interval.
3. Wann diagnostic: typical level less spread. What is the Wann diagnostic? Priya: 1.28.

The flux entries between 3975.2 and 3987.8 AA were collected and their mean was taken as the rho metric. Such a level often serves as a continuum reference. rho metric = 1.40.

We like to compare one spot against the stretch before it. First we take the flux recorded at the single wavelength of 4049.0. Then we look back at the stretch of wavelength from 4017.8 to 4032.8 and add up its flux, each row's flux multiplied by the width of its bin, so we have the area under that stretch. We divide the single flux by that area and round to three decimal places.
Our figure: 0.065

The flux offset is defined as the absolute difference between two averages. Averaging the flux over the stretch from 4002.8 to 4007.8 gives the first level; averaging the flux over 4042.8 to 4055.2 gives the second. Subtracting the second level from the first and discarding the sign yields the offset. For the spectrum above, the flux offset 0.11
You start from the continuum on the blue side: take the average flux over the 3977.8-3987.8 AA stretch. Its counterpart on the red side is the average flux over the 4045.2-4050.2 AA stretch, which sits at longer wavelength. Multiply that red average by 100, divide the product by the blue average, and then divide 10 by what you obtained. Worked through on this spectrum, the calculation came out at 0.105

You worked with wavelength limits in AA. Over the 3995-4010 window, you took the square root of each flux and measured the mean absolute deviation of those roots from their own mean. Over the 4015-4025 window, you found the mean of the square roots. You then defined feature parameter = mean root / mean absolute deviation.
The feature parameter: 66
